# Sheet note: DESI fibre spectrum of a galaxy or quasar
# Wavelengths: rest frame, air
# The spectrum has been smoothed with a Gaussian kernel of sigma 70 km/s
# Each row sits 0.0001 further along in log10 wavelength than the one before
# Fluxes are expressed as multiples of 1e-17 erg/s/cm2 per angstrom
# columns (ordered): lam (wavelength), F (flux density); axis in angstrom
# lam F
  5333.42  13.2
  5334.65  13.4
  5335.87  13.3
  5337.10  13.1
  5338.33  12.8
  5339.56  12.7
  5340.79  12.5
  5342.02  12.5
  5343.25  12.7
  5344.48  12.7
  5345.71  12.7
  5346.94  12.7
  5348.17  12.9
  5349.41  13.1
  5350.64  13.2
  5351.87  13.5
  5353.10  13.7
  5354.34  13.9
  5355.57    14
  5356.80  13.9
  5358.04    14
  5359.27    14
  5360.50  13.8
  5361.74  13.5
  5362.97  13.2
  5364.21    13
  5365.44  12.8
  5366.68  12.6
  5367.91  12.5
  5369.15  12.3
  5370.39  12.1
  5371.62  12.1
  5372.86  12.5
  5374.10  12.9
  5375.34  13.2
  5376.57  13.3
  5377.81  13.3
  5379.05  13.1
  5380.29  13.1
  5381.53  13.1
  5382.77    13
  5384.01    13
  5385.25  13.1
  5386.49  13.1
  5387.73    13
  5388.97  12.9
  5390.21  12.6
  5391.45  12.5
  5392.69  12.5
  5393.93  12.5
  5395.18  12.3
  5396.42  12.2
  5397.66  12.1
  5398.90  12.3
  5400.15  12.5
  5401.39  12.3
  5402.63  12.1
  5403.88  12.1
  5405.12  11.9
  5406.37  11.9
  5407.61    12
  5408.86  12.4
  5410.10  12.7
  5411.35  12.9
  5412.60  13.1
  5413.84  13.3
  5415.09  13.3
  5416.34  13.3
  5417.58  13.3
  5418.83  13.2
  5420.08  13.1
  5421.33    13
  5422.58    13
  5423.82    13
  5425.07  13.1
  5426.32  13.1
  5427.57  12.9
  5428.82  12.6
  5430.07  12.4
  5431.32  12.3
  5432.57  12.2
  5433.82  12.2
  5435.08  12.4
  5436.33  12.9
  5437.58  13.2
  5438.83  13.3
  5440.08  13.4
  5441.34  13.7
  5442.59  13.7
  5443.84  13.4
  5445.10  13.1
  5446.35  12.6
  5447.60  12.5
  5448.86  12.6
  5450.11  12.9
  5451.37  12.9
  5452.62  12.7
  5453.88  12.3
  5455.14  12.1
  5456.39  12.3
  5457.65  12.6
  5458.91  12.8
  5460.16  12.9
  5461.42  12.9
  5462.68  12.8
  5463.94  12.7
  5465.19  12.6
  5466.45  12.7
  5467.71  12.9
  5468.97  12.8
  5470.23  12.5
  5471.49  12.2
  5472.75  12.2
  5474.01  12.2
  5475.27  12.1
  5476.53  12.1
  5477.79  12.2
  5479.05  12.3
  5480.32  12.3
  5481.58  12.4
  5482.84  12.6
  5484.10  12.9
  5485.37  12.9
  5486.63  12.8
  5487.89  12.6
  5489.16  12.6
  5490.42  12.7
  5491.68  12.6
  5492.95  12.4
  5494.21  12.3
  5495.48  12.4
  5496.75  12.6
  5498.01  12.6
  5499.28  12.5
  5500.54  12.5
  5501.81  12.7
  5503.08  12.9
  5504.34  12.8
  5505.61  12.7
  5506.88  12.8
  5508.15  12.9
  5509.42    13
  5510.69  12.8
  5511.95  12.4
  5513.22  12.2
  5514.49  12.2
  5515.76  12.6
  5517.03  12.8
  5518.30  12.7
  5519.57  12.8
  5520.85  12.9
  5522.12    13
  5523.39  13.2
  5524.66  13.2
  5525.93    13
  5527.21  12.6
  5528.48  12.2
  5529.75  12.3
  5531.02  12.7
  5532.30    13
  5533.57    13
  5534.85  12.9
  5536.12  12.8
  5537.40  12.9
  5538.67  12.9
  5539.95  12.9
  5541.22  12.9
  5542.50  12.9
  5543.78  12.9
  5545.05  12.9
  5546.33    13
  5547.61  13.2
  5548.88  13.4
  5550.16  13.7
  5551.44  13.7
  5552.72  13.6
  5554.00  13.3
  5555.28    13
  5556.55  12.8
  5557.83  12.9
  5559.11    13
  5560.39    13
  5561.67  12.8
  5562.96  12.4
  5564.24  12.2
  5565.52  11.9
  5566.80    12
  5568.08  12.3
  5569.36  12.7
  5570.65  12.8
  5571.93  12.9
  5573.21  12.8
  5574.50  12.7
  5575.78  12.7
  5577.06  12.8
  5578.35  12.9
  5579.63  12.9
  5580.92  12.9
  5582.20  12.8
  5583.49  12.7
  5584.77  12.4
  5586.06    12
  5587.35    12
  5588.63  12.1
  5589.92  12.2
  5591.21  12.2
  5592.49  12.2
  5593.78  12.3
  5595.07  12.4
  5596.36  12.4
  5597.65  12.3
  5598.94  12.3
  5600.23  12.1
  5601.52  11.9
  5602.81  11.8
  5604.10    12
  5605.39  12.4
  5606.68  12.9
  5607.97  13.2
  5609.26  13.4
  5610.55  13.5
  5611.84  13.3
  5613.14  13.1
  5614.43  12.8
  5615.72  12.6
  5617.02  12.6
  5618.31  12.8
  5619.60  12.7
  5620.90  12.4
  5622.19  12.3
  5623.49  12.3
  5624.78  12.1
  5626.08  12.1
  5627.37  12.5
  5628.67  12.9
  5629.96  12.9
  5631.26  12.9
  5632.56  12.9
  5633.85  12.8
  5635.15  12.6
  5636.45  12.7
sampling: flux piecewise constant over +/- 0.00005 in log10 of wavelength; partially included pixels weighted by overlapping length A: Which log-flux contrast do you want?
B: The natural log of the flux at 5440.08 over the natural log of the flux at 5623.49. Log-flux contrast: 1.034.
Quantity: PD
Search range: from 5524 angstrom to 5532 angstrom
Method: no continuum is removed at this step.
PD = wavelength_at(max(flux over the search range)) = 5524.66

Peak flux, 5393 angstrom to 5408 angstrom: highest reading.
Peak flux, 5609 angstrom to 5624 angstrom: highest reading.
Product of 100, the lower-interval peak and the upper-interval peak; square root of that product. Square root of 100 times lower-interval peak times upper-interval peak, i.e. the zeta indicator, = 130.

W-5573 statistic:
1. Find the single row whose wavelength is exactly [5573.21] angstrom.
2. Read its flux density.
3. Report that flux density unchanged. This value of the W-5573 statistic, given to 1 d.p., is 12.8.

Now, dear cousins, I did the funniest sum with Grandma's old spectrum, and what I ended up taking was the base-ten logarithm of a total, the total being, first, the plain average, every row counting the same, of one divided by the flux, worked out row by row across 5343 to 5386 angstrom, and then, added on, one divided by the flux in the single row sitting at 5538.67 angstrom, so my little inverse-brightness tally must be -0.813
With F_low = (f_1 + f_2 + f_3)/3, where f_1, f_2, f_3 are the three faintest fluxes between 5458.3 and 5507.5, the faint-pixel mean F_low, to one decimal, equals 12.1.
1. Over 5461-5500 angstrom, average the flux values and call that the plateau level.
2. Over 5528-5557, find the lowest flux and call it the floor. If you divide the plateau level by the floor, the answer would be 1.027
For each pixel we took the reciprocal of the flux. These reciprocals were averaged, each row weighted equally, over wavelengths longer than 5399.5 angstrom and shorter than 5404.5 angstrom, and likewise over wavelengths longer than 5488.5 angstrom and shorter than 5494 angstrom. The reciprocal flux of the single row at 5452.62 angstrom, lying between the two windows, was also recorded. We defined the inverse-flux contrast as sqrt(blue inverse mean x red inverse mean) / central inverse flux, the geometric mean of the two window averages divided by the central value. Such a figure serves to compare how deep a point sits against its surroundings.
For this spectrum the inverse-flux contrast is 1.02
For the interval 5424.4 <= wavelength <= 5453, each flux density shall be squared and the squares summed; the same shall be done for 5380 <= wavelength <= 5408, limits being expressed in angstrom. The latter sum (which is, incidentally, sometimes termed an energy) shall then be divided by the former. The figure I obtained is 0.95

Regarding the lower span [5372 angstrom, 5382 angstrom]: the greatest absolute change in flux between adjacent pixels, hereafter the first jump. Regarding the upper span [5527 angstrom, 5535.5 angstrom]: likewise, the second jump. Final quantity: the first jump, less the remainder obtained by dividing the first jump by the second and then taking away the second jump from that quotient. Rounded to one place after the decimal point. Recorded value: -0.2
